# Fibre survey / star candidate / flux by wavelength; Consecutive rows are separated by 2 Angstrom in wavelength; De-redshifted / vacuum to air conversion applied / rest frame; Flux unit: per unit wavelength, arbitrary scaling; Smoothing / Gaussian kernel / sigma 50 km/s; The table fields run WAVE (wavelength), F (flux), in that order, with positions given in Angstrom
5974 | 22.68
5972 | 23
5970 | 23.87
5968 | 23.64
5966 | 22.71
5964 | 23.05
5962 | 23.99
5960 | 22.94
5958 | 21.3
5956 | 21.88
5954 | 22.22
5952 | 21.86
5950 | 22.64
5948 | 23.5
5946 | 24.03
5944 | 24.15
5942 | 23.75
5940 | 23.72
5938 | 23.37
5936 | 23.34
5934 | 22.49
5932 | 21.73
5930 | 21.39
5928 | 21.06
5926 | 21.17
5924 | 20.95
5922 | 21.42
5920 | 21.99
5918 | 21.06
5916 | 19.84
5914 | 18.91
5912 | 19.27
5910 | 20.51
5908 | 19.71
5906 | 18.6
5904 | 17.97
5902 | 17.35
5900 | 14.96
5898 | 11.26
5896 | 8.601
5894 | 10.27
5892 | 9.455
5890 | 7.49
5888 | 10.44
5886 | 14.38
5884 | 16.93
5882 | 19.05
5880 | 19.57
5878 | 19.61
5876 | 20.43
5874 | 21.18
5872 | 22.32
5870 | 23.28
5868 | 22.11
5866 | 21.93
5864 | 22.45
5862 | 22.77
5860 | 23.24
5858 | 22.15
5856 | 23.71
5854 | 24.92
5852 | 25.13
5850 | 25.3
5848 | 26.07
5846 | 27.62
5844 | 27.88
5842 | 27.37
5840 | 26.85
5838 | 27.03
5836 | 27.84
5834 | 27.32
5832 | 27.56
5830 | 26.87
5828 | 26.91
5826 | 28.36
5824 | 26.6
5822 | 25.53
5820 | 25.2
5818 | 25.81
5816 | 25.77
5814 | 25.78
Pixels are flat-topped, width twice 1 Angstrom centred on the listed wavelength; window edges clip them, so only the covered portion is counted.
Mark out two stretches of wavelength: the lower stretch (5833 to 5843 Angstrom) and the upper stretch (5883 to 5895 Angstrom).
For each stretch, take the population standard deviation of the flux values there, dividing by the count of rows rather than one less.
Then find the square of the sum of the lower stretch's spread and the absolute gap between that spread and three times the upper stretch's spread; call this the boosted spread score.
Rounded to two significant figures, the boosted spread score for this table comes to 91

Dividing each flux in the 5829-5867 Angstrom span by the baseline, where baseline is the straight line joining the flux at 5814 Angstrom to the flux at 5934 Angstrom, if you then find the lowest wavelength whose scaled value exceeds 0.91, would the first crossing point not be 5830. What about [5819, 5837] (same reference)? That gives 5820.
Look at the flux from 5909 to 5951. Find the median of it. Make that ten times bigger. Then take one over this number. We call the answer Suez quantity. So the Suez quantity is 0.0046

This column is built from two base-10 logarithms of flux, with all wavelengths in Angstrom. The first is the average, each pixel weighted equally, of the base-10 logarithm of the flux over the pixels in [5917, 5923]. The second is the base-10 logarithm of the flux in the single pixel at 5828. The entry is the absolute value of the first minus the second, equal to 0.10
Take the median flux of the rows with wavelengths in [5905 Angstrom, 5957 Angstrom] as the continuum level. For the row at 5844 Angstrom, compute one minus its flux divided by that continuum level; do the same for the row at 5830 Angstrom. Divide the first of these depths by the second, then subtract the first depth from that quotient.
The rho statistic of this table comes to 1.5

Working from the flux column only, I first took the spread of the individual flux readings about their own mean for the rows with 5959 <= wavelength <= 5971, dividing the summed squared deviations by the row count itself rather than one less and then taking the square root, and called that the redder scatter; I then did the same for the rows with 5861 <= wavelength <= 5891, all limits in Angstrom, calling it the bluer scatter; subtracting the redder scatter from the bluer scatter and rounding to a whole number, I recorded 4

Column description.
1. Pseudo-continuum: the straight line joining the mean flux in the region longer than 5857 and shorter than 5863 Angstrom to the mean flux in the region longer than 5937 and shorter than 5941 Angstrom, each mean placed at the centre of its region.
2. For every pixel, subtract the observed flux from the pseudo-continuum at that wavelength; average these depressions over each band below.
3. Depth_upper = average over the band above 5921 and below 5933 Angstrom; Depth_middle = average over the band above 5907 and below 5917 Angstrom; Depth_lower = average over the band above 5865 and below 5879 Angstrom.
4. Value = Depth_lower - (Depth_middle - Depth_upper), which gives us -0.2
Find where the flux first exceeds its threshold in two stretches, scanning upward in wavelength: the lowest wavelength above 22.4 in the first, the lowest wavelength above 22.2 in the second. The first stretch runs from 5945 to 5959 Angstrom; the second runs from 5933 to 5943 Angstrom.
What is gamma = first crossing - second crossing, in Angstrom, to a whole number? 12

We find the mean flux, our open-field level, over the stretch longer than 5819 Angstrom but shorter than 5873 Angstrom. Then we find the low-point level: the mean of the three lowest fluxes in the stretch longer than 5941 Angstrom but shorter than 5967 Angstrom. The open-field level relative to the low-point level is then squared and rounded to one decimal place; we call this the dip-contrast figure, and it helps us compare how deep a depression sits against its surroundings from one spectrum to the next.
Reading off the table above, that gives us 1.4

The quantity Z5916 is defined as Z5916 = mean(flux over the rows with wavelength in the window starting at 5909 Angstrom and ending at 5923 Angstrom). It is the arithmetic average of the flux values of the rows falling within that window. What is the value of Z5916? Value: 20.4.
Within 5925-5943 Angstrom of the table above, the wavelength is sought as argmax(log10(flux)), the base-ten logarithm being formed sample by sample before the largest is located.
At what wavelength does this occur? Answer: 5942 Angstrom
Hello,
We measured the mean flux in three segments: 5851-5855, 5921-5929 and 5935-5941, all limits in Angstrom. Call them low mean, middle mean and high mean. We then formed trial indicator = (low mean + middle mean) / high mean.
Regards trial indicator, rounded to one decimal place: 2.0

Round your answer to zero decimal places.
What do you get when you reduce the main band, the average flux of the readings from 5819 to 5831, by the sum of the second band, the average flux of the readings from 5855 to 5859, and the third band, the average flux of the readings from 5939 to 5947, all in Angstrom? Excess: -20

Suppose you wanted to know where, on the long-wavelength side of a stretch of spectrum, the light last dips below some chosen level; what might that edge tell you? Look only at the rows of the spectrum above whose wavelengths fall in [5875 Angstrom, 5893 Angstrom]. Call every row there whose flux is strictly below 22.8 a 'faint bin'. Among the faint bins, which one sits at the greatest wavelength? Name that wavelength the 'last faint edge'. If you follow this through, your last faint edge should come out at 5892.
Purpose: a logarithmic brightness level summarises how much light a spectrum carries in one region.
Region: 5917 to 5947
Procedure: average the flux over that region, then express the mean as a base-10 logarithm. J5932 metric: 1.35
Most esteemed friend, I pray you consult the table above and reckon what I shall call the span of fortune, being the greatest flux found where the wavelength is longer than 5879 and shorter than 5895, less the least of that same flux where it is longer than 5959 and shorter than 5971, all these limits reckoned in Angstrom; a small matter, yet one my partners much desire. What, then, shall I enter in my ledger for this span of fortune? -3.1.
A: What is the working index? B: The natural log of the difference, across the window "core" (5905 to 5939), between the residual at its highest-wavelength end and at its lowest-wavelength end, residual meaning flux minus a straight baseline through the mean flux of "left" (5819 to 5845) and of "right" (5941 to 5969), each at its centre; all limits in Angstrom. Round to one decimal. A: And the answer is 1.8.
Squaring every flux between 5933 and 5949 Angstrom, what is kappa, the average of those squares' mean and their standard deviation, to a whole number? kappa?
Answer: 289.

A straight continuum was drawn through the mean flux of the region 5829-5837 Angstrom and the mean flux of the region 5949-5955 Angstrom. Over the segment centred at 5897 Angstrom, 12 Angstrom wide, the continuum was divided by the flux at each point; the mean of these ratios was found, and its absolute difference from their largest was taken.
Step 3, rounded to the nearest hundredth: 0.68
